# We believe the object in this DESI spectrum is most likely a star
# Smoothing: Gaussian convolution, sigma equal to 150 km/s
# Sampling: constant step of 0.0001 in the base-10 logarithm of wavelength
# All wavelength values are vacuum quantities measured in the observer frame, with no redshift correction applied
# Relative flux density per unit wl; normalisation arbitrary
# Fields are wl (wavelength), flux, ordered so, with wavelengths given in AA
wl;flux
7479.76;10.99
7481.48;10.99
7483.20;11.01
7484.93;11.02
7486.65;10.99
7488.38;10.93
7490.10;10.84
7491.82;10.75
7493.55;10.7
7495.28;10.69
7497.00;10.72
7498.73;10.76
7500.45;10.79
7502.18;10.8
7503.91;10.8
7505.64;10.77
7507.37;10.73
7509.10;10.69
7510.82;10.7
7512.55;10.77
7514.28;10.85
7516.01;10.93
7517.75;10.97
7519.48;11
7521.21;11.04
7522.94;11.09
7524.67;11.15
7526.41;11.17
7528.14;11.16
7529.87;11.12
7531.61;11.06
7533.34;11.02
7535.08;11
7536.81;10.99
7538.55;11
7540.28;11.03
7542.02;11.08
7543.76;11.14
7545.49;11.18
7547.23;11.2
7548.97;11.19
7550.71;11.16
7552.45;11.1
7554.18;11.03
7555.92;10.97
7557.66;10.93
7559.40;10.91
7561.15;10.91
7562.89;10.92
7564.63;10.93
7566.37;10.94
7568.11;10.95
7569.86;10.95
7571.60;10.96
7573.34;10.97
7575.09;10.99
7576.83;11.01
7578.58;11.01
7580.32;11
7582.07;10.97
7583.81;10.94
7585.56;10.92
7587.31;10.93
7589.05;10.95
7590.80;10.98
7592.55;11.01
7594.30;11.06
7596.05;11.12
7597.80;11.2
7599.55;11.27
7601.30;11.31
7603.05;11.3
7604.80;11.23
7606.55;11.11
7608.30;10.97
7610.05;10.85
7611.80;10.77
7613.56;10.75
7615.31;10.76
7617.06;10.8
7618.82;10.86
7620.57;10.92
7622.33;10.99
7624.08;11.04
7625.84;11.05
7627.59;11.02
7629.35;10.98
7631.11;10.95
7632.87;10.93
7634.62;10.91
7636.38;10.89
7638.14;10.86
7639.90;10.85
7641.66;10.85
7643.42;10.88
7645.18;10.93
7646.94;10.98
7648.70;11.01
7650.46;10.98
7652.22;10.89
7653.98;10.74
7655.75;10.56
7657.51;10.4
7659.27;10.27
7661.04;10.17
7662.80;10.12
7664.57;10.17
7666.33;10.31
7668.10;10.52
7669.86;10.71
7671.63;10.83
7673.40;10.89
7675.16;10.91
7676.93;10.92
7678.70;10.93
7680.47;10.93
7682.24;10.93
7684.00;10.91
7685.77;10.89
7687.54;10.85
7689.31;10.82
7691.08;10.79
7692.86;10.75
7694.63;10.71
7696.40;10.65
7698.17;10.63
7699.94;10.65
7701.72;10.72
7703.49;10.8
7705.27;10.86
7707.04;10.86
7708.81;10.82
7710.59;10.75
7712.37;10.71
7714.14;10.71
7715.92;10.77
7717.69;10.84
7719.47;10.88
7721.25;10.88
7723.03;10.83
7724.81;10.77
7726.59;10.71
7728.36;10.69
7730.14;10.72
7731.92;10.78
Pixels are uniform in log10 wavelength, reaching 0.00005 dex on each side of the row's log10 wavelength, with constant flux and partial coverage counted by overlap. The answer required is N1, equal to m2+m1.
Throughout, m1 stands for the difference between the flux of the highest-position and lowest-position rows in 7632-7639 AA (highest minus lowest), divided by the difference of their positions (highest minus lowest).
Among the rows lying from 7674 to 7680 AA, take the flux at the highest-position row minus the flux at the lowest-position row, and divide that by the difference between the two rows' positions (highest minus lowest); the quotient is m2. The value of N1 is -0.008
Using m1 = -0.013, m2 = 0.01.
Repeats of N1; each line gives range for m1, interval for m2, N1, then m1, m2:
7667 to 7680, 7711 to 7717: 0.056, 0.039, 0.02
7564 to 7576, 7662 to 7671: 0.089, 0.006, 0.08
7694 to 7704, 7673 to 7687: 0.010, 0.010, 0.00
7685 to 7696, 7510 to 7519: 0.019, -0.020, 0.04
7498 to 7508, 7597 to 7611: -0.032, -0.003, -0.03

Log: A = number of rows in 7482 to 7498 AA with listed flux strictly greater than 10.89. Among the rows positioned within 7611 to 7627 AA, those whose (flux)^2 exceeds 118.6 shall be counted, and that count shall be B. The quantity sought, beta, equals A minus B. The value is 0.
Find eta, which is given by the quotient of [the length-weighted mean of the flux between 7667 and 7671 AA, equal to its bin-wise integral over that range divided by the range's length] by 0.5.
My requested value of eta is 21.2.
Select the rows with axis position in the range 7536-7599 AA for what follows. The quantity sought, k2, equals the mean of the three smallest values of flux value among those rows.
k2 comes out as 10.9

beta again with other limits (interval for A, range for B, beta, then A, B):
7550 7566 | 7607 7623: 6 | 9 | 3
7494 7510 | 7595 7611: -8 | 0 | 8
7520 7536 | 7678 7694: 5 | 9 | 4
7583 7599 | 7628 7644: 5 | 9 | 4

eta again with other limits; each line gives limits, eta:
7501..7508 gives 21.5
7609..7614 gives 21.6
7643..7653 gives 21.9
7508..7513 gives 21.5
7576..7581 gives 22.0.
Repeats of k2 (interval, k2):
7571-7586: 10.9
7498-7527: 10.7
